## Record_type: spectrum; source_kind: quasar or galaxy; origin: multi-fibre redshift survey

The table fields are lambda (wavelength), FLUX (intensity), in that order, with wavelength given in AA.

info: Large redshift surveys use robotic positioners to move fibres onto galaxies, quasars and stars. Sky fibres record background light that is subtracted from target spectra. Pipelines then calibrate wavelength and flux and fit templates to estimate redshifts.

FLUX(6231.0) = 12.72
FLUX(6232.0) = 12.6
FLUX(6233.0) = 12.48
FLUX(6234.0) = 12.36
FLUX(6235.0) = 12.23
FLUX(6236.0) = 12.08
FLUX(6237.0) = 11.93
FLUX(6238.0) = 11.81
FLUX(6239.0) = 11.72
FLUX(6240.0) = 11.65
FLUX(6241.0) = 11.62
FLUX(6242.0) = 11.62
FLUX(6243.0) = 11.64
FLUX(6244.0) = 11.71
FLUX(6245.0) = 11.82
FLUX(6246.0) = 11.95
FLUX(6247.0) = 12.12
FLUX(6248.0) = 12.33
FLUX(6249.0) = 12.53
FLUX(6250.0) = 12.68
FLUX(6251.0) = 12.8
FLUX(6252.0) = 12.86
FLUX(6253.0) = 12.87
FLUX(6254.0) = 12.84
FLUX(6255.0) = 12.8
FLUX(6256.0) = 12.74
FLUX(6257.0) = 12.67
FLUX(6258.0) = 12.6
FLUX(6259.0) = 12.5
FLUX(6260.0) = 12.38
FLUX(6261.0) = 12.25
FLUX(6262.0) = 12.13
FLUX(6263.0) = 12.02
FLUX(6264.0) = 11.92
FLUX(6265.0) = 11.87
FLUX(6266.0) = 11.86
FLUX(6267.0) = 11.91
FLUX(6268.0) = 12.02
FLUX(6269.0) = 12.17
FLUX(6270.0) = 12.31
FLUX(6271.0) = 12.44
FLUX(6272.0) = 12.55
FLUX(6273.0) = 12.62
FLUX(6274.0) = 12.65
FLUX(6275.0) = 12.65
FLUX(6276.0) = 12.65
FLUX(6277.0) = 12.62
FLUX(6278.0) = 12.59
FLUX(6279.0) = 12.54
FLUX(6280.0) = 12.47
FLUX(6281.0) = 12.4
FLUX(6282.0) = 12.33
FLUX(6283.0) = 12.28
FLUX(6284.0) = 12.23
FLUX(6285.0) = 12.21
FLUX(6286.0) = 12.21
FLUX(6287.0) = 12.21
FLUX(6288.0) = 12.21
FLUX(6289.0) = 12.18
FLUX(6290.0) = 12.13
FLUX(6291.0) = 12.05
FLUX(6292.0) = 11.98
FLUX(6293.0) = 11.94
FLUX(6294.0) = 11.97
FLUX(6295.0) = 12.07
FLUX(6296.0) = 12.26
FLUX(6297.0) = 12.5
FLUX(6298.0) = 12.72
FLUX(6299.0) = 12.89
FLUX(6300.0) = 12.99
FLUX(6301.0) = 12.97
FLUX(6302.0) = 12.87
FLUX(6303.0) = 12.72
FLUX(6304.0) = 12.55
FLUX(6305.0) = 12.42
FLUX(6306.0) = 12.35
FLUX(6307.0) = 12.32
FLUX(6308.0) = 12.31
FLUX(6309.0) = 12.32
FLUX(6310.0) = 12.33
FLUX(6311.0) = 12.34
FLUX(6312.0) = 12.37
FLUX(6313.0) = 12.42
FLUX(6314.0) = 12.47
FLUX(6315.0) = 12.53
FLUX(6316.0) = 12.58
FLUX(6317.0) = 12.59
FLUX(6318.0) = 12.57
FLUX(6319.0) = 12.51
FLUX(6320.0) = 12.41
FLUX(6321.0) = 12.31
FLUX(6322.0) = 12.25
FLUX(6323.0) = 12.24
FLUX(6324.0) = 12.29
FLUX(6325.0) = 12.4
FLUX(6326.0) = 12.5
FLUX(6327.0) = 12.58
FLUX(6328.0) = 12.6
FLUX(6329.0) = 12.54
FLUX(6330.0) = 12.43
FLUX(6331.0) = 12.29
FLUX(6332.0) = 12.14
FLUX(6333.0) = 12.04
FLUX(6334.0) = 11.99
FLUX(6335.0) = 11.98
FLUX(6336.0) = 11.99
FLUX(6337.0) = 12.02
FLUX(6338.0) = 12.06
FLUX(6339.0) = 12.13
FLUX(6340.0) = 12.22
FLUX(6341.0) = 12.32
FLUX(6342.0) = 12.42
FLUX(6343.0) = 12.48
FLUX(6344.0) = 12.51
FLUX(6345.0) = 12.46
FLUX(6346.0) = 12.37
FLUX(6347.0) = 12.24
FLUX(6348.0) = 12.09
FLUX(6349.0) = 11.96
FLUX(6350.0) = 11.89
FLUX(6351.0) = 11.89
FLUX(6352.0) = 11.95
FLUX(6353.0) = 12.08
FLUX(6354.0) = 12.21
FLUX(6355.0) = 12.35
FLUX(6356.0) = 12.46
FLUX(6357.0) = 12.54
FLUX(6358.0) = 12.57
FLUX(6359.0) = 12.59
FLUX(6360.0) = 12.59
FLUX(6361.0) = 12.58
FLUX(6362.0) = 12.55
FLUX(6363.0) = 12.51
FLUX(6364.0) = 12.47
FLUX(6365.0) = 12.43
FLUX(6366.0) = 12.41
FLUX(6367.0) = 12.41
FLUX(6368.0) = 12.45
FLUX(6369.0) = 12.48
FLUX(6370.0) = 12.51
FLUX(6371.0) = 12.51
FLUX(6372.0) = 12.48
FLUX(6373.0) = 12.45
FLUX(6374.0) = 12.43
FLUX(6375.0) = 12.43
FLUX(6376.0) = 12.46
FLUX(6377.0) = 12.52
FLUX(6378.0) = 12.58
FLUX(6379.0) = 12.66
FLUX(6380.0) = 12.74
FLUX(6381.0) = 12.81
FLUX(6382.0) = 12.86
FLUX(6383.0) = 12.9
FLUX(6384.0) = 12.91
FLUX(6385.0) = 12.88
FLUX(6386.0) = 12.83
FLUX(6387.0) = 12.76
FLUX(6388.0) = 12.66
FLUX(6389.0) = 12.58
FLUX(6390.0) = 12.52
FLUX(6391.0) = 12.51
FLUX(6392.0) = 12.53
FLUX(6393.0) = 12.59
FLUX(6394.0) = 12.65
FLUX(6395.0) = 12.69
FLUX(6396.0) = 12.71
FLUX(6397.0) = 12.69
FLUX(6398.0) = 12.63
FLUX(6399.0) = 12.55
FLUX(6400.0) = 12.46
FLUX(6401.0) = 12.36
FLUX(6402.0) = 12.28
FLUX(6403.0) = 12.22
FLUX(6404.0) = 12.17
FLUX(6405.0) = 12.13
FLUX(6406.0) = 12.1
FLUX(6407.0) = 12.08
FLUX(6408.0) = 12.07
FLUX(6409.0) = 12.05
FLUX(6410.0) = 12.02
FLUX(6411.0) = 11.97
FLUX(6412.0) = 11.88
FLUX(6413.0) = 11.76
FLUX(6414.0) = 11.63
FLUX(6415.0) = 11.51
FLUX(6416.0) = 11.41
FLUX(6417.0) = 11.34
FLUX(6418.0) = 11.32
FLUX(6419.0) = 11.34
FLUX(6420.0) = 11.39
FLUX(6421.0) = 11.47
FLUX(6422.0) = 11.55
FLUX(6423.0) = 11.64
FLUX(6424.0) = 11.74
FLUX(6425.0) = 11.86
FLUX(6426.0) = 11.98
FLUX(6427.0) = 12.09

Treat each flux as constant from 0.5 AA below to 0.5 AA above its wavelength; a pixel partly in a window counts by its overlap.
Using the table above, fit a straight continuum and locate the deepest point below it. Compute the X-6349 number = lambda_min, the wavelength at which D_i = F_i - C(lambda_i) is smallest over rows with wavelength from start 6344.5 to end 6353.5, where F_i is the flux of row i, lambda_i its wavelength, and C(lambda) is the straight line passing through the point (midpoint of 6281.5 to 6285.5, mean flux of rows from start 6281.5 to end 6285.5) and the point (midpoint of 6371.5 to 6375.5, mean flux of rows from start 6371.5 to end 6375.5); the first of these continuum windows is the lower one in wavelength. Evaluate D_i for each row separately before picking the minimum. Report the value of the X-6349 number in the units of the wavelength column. 6351.0 AA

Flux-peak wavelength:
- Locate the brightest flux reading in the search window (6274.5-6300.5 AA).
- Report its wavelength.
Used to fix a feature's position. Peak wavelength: 6300.0 AA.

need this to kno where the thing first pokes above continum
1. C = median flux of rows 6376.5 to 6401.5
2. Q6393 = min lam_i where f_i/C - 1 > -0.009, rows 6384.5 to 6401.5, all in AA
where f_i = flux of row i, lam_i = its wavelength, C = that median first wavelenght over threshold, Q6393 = 6385.0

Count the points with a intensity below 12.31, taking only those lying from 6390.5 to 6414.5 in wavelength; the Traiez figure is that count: 13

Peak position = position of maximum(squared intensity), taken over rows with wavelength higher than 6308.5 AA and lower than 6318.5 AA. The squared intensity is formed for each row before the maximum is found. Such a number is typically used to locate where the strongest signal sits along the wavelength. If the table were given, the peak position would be 6317.0 AA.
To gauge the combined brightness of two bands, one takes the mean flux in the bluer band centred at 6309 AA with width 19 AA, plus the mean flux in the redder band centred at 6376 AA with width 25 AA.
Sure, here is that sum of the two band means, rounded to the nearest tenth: 25.1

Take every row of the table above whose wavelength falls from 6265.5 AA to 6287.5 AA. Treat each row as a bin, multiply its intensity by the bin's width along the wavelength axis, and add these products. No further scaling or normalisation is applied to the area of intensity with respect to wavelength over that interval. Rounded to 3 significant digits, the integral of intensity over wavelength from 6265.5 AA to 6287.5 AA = 272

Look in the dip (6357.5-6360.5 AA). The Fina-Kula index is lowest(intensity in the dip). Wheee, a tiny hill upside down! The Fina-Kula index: 12.57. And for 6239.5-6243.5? 11.62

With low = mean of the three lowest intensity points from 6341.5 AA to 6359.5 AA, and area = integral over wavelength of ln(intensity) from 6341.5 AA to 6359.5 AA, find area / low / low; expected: 0.318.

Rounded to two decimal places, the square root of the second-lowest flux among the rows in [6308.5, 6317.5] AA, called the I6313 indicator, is 3.51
